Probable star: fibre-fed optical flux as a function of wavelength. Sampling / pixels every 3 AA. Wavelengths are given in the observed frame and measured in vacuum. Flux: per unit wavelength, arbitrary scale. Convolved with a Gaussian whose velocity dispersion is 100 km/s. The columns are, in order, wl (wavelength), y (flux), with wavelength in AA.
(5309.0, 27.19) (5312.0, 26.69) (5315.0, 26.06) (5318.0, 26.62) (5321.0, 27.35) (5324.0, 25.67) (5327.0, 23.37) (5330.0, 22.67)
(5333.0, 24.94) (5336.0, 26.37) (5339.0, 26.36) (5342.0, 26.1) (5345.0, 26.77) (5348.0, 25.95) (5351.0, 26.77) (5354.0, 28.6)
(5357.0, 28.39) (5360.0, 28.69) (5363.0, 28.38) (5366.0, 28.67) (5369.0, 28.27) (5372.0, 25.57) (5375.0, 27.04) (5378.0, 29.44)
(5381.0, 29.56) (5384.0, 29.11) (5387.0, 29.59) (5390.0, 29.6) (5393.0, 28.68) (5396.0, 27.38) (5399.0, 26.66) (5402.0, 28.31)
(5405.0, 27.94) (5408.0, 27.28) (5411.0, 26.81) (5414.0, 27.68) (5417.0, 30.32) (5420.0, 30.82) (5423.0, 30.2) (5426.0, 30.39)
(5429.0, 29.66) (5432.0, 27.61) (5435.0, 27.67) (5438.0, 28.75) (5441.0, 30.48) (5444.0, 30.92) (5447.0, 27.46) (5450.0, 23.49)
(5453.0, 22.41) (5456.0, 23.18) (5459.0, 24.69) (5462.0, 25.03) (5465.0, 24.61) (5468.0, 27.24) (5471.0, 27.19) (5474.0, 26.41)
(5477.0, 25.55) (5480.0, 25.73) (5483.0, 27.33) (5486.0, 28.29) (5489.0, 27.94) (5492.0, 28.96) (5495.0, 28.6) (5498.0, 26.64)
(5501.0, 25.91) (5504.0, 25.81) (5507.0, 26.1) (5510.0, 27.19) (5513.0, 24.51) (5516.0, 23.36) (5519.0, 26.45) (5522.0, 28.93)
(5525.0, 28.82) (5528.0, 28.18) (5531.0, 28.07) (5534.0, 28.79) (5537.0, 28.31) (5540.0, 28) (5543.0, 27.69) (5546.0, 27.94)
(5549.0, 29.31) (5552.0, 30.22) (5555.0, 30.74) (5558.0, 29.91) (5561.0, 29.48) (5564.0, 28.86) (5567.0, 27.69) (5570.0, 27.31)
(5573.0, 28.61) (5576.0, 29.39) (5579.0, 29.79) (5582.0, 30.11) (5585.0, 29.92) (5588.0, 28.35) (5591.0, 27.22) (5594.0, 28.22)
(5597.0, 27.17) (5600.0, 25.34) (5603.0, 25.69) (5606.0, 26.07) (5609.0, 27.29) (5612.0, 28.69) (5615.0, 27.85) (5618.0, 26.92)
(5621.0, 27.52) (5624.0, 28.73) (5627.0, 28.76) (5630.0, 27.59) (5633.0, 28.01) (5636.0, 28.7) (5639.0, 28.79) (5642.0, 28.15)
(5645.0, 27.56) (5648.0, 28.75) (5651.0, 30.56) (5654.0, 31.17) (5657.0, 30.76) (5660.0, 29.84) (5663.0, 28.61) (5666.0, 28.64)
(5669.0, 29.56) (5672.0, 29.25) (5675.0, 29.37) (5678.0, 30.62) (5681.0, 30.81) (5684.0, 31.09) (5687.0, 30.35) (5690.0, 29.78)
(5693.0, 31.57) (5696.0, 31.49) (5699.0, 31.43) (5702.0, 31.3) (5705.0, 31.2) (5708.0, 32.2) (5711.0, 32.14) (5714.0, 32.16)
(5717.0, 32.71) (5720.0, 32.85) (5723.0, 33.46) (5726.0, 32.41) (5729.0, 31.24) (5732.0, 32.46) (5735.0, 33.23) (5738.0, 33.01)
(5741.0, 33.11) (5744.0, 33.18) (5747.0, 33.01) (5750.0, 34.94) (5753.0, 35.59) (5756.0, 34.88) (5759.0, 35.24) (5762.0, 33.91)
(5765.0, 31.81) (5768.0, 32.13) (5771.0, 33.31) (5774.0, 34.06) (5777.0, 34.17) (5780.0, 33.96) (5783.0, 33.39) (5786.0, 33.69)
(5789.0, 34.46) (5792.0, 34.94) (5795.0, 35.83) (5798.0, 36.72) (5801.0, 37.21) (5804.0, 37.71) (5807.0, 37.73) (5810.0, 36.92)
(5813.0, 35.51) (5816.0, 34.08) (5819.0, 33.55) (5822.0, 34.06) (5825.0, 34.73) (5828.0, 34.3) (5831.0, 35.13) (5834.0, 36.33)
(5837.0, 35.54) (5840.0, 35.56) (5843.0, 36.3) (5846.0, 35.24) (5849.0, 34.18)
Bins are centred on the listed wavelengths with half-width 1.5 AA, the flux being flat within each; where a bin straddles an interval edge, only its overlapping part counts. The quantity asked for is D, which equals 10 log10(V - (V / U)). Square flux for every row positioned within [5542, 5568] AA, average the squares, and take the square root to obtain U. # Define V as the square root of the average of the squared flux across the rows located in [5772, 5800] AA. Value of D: 15.24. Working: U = 29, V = 34.6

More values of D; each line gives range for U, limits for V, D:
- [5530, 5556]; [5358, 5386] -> 14.37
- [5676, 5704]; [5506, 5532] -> 14.16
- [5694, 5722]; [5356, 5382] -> 14.37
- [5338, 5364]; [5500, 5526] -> 14.05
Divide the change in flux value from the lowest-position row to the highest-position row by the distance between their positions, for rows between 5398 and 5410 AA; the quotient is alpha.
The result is 0.07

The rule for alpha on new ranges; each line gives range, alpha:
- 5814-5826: 0.07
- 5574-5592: -0.14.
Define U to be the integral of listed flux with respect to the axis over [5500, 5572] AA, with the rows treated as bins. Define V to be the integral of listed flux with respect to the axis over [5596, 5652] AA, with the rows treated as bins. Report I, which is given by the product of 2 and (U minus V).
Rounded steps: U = 2004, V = 1556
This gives 897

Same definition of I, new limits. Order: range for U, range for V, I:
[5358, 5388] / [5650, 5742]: -4042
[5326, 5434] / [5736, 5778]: 3171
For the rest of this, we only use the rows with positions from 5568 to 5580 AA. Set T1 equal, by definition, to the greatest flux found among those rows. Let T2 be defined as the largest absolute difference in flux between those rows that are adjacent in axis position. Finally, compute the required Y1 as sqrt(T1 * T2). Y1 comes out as 6.2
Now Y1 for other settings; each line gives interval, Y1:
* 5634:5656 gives 7.5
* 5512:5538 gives 9.5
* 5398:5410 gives 6.8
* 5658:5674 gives 6.1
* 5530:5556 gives 6.5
